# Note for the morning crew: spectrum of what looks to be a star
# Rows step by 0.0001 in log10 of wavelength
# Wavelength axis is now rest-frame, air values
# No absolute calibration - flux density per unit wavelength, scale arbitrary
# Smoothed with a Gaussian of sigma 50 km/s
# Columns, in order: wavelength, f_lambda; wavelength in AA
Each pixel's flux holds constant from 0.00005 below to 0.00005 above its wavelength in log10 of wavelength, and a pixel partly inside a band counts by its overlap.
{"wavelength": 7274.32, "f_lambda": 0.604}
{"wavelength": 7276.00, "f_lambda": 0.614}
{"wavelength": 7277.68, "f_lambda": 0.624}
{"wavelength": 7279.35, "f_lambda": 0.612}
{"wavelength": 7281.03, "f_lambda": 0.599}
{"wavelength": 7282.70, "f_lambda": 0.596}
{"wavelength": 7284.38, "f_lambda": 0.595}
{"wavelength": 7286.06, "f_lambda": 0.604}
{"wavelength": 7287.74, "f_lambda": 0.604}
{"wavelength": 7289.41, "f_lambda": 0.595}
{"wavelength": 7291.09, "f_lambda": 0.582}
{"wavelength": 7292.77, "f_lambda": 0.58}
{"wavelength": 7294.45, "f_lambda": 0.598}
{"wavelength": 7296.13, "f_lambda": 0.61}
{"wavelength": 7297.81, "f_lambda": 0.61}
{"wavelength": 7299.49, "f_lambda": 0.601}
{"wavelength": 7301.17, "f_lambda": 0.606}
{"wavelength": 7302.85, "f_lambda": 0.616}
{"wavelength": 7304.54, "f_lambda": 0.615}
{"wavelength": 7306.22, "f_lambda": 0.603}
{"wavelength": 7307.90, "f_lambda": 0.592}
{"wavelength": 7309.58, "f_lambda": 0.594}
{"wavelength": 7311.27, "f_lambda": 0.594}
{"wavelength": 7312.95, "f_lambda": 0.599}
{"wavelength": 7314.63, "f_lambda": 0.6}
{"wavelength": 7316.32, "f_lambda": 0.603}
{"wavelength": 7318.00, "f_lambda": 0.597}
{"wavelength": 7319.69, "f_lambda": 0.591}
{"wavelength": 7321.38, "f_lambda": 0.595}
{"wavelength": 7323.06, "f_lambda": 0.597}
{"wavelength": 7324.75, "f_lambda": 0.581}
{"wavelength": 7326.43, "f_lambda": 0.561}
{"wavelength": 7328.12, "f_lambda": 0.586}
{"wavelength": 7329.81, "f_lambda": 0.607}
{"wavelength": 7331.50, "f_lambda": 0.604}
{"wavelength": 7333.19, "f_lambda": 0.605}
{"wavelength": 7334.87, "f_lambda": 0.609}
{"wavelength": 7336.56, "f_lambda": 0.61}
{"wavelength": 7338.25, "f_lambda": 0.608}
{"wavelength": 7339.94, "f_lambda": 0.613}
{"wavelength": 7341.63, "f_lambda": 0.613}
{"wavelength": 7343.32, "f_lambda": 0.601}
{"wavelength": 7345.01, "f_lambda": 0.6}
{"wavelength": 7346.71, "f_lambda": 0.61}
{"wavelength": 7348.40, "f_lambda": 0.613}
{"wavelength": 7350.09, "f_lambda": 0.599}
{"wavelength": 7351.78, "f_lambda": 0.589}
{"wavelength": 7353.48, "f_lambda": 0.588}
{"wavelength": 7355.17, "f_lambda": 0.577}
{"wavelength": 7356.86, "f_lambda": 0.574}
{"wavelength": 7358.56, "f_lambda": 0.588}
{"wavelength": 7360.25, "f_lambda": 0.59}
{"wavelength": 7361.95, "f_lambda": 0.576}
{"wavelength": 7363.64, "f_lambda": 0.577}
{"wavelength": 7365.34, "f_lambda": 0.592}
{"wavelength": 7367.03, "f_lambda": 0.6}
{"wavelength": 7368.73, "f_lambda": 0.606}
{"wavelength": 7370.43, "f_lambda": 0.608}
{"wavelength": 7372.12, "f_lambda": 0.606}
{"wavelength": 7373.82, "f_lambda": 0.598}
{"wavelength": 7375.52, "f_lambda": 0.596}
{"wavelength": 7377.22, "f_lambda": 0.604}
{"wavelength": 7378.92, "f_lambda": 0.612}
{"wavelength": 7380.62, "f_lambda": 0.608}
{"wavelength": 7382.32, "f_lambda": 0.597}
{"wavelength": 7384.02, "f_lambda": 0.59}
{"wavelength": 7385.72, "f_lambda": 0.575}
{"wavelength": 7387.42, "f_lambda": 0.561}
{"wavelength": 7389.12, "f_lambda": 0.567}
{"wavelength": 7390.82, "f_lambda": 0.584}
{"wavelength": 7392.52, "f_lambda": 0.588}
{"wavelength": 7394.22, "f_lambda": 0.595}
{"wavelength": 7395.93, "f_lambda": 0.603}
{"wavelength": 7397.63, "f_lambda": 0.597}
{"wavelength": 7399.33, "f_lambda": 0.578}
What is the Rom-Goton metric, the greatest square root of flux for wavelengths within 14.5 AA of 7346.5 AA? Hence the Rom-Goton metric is 0.783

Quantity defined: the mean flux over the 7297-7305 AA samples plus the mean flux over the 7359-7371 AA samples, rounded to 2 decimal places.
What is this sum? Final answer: 1.20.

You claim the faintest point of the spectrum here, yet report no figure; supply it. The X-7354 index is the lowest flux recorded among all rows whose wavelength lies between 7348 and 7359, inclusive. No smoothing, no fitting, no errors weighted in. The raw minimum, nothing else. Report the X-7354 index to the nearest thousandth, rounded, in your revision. 0.574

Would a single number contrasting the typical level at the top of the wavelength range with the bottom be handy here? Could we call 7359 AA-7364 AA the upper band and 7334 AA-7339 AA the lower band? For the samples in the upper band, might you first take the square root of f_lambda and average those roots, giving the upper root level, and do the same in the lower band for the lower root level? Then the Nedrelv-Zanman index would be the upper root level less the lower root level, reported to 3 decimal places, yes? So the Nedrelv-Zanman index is -0.018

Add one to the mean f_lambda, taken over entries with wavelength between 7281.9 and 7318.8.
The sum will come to 1.600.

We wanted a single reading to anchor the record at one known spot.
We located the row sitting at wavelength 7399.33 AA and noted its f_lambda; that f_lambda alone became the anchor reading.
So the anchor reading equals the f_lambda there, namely 0.578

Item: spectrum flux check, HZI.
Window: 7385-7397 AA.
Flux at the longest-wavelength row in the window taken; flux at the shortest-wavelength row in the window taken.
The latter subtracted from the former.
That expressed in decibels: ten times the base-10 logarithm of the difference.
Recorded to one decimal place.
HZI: -15.5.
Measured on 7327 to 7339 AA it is -16.6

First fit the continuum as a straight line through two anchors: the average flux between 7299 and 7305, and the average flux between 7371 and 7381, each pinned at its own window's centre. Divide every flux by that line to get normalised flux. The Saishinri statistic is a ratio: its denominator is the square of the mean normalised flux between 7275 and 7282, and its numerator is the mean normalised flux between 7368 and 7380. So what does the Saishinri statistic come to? 0.997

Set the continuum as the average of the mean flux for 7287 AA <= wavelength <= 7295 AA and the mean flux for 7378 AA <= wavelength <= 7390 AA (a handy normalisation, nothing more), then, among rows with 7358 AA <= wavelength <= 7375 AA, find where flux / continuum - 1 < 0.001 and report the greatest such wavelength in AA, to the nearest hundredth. 7363.64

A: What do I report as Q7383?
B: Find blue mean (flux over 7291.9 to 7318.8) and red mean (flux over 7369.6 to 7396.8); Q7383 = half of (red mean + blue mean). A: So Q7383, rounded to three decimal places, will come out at 0.597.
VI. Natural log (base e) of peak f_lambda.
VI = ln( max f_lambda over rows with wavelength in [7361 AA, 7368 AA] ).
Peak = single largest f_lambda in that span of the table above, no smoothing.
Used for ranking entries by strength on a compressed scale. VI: -0.511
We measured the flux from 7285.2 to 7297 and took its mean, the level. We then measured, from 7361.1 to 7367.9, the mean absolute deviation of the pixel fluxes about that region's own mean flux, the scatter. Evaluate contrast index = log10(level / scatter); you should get 1.79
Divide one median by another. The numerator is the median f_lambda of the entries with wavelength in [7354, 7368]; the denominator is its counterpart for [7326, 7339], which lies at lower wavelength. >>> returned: 0.96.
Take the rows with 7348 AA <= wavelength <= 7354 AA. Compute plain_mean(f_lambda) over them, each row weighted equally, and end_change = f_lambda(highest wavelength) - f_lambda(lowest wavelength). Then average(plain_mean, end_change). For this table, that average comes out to 0.286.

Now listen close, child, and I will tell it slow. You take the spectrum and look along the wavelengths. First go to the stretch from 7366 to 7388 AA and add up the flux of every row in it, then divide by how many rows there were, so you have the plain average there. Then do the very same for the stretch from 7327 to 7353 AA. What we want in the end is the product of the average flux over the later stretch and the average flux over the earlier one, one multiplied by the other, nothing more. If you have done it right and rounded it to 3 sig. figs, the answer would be 0.361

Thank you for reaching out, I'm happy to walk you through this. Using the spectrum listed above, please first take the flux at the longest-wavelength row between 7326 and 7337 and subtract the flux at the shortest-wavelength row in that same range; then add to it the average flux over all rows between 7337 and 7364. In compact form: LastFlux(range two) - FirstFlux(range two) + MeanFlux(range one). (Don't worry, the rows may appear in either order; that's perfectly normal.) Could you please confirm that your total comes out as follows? 0.64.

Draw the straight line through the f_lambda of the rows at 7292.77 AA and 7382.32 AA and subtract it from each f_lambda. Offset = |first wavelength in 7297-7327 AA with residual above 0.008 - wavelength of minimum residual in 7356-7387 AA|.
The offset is 87.9 AA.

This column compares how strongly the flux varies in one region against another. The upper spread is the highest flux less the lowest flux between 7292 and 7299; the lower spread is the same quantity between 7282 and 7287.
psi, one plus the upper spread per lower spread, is 4.3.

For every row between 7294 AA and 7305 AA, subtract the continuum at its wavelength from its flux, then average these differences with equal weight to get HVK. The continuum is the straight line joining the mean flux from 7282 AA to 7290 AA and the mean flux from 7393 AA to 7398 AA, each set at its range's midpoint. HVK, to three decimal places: 0.009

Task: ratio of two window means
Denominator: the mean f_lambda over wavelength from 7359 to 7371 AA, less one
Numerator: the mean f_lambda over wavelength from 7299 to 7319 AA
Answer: -1.48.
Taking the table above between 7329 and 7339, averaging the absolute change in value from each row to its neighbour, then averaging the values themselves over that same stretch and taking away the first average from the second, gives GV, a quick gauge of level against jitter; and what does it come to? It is 0.605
